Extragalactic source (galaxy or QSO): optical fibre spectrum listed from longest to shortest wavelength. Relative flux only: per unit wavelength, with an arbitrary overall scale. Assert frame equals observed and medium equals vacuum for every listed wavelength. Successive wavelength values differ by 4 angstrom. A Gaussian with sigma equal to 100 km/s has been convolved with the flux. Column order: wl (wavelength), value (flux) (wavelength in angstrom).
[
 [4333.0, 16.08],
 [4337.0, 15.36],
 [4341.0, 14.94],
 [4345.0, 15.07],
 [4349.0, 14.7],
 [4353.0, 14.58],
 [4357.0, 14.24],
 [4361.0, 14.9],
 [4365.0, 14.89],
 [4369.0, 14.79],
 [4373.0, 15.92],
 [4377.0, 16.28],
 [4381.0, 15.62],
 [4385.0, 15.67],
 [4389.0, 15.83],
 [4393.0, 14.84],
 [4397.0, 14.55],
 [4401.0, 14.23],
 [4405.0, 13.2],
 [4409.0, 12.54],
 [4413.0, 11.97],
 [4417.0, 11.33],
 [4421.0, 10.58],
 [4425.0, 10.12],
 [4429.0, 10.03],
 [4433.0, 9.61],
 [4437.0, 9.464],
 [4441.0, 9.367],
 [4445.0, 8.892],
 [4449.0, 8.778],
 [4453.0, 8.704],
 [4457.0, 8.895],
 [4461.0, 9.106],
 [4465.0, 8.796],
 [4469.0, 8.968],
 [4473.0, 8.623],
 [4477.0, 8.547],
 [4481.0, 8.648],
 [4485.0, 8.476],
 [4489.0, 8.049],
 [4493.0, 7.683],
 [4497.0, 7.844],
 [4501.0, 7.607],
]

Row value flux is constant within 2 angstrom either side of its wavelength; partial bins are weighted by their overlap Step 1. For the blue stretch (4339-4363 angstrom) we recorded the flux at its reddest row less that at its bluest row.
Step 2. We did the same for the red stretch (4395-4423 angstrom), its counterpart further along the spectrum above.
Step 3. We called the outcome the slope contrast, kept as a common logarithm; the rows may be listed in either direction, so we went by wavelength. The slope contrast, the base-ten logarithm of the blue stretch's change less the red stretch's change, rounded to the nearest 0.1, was 0.6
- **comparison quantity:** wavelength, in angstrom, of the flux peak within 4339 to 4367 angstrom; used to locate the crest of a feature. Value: 4345.0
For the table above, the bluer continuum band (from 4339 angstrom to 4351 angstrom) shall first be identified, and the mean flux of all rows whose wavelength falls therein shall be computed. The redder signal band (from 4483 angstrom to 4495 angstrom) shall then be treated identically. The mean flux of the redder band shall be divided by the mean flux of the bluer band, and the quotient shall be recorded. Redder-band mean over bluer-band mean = 0.54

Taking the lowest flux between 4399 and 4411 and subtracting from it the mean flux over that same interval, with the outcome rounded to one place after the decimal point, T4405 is -0.8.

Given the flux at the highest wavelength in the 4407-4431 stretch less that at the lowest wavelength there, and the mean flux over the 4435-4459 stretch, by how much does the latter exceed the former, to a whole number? 12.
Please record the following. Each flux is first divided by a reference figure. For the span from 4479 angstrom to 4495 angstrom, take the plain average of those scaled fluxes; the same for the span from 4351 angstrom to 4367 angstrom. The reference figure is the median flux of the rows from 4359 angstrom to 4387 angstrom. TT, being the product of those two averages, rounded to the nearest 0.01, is 0.49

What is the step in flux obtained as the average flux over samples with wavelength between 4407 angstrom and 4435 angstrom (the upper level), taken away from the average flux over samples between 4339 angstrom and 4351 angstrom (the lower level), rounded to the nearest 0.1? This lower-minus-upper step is 4.0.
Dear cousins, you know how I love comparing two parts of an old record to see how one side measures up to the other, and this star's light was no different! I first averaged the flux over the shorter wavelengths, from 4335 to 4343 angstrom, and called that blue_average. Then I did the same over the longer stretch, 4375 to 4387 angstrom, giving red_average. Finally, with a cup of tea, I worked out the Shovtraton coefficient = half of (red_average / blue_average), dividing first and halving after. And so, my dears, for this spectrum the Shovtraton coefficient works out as 0.523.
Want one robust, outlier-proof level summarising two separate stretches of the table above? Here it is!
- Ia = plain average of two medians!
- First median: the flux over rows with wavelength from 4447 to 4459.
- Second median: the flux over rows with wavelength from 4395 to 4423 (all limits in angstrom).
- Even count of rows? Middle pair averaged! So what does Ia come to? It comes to 11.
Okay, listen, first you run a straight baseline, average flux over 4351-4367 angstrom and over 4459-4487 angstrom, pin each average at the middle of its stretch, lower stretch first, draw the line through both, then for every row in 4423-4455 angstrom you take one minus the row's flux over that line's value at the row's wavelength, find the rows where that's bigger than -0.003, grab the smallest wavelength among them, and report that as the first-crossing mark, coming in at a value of 4425.0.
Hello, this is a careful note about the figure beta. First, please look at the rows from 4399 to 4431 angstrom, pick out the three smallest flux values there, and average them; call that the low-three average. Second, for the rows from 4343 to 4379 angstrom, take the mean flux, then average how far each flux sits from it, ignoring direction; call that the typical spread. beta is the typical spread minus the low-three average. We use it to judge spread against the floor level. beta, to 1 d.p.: -9.8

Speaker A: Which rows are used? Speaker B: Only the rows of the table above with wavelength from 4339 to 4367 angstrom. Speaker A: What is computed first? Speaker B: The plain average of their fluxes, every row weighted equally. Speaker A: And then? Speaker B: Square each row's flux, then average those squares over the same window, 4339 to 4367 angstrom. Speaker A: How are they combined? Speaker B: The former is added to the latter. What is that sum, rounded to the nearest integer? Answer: 233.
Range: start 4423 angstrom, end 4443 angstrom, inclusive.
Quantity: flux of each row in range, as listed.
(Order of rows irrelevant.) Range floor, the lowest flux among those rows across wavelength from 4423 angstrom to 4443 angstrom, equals 9.367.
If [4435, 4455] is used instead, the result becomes 8.704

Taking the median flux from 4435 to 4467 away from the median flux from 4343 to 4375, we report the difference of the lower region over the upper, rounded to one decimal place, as 5.9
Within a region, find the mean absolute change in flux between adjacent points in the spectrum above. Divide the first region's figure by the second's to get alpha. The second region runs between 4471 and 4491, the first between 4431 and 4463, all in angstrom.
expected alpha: 1.0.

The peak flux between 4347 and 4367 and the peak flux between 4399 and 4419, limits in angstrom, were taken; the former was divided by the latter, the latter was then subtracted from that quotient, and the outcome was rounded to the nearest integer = -13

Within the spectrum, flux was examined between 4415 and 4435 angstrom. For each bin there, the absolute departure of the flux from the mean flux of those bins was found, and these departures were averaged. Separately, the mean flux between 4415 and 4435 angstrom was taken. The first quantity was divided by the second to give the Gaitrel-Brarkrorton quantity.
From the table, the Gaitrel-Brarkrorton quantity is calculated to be 0.048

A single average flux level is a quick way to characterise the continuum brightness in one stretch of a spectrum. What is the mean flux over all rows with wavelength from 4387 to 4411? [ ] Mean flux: 14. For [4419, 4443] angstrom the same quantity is 10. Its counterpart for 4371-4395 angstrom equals 16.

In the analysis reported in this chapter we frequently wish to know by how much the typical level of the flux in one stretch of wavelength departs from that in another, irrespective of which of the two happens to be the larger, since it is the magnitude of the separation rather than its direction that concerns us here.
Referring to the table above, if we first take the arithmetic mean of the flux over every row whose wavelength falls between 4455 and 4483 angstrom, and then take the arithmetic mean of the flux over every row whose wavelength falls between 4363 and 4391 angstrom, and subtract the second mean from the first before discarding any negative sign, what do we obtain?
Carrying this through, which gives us 7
